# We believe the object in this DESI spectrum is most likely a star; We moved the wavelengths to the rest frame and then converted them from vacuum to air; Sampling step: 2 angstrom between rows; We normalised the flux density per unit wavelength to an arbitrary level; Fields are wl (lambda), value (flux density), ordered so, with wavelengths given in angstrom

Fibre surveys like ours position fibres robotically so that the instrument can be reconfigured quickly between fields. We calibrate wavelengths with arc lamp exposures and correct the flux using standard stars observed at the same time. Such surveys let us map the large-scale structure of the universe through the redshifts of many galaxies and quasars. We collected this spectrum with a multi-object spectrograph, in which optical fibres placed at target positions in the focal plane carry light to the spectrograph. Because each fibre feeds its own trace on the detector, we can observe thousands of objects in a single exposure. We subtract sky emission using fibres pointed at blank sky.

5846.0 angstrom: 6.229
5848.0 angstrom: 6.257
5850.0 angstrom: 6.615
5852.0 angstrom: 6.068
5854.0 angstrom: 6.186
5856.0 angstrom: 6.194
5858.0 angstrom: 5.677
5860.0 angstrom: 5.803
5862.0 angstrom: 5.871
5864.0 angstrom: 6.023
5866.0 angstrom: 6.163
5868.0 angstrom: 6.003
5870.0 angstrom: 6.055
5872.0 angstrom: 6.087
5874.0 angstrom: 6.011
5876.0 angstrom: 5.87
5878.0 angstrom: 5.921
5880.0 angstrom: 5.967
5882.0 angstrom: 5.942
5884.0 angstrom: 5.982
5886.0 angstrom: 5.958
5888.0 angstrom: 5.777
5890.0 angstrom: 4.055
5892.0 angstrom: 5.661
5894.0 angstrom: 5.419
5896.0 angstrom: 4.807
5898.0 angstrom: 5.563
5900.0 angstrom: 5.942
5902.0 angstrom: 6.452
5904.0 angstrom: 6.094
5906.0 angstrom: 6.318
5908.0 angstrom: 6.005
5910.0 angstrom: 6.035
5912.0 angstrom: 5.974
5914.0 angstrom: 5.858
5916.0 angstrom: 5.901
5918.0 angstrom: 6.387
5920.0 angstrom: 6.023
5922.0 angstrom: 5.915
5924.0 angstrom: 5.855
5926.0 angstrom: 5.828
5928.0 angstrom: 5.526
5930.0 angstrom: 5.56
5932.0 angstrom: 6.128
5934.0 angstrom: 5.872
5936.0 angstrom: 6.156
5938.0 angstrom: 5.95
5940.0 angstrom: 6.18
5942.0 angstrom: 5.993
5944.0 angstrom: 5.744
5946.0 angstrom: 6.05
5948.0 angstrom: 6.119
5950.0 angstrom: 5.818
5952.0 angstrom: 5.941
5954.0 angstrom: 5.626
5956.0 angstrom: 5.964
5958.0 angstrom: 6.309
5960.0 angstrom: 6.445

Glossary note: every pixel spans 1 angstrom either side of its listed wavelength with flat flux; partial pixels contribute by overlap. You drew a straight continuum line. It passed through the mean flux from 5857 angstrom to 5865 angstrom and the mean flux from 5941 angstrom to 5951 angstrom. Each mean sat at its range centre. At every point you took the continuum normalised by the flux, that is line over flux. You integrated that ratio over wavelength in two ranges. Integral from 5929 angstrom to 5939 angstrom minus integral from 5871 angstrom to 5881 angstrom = 0.19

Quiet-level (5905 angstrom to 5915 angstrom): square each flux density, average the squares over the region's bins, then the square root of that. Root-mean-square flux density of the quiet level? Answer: 6.04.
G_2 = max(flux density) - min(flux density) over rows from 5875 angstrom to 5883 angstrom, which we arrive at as 0.10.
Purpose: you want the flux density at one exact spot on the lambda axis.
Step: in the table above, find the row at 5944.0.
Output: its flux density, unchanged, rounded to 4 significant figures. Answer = 5.744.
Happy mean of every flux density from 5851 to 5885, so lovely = 5.99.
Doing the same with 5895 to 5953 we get 5.93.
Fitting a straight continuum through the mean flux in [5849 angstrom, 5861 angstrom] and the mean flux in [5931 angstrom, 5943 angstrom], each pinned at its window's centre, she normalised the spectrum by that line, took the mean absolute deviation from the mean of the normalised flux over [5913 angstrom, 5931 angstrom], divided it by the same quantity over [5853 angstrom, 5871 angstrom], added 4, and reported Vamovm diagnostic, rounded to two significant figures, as 5.1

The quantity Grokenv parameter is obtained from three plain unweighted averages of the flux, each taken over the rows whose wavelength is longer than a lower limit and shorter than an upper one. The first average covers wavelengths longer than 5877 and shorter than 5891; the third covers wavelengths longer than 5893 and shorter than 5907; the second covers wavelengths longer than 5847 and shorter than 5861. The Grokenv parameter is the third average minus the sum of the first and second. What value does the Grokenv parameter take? -5.97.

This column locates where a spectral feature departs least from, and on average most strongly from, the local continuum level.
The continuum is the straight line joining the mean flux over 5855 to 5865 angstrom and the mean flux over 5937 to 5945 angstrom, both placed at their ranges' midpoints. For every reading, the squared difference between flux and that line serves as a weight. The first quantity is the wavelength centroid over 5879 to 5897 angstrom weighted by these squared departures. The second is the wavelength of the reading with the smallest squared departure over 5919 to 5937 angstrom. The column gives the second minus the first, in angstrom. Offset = 30.3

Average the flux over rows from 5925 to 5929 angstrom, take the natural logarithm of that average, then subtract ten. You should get -8.264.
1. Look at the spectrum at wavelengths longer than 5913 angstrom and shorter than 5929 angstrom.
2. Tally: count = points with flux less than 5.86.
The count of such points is 4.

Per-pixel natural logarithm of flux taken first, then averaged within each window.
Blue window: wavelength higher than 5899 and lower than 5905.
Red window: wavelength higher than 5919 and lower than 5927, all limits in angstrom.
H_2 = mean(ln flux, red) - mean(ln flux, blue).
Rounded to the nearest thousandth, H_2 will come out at -0.042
